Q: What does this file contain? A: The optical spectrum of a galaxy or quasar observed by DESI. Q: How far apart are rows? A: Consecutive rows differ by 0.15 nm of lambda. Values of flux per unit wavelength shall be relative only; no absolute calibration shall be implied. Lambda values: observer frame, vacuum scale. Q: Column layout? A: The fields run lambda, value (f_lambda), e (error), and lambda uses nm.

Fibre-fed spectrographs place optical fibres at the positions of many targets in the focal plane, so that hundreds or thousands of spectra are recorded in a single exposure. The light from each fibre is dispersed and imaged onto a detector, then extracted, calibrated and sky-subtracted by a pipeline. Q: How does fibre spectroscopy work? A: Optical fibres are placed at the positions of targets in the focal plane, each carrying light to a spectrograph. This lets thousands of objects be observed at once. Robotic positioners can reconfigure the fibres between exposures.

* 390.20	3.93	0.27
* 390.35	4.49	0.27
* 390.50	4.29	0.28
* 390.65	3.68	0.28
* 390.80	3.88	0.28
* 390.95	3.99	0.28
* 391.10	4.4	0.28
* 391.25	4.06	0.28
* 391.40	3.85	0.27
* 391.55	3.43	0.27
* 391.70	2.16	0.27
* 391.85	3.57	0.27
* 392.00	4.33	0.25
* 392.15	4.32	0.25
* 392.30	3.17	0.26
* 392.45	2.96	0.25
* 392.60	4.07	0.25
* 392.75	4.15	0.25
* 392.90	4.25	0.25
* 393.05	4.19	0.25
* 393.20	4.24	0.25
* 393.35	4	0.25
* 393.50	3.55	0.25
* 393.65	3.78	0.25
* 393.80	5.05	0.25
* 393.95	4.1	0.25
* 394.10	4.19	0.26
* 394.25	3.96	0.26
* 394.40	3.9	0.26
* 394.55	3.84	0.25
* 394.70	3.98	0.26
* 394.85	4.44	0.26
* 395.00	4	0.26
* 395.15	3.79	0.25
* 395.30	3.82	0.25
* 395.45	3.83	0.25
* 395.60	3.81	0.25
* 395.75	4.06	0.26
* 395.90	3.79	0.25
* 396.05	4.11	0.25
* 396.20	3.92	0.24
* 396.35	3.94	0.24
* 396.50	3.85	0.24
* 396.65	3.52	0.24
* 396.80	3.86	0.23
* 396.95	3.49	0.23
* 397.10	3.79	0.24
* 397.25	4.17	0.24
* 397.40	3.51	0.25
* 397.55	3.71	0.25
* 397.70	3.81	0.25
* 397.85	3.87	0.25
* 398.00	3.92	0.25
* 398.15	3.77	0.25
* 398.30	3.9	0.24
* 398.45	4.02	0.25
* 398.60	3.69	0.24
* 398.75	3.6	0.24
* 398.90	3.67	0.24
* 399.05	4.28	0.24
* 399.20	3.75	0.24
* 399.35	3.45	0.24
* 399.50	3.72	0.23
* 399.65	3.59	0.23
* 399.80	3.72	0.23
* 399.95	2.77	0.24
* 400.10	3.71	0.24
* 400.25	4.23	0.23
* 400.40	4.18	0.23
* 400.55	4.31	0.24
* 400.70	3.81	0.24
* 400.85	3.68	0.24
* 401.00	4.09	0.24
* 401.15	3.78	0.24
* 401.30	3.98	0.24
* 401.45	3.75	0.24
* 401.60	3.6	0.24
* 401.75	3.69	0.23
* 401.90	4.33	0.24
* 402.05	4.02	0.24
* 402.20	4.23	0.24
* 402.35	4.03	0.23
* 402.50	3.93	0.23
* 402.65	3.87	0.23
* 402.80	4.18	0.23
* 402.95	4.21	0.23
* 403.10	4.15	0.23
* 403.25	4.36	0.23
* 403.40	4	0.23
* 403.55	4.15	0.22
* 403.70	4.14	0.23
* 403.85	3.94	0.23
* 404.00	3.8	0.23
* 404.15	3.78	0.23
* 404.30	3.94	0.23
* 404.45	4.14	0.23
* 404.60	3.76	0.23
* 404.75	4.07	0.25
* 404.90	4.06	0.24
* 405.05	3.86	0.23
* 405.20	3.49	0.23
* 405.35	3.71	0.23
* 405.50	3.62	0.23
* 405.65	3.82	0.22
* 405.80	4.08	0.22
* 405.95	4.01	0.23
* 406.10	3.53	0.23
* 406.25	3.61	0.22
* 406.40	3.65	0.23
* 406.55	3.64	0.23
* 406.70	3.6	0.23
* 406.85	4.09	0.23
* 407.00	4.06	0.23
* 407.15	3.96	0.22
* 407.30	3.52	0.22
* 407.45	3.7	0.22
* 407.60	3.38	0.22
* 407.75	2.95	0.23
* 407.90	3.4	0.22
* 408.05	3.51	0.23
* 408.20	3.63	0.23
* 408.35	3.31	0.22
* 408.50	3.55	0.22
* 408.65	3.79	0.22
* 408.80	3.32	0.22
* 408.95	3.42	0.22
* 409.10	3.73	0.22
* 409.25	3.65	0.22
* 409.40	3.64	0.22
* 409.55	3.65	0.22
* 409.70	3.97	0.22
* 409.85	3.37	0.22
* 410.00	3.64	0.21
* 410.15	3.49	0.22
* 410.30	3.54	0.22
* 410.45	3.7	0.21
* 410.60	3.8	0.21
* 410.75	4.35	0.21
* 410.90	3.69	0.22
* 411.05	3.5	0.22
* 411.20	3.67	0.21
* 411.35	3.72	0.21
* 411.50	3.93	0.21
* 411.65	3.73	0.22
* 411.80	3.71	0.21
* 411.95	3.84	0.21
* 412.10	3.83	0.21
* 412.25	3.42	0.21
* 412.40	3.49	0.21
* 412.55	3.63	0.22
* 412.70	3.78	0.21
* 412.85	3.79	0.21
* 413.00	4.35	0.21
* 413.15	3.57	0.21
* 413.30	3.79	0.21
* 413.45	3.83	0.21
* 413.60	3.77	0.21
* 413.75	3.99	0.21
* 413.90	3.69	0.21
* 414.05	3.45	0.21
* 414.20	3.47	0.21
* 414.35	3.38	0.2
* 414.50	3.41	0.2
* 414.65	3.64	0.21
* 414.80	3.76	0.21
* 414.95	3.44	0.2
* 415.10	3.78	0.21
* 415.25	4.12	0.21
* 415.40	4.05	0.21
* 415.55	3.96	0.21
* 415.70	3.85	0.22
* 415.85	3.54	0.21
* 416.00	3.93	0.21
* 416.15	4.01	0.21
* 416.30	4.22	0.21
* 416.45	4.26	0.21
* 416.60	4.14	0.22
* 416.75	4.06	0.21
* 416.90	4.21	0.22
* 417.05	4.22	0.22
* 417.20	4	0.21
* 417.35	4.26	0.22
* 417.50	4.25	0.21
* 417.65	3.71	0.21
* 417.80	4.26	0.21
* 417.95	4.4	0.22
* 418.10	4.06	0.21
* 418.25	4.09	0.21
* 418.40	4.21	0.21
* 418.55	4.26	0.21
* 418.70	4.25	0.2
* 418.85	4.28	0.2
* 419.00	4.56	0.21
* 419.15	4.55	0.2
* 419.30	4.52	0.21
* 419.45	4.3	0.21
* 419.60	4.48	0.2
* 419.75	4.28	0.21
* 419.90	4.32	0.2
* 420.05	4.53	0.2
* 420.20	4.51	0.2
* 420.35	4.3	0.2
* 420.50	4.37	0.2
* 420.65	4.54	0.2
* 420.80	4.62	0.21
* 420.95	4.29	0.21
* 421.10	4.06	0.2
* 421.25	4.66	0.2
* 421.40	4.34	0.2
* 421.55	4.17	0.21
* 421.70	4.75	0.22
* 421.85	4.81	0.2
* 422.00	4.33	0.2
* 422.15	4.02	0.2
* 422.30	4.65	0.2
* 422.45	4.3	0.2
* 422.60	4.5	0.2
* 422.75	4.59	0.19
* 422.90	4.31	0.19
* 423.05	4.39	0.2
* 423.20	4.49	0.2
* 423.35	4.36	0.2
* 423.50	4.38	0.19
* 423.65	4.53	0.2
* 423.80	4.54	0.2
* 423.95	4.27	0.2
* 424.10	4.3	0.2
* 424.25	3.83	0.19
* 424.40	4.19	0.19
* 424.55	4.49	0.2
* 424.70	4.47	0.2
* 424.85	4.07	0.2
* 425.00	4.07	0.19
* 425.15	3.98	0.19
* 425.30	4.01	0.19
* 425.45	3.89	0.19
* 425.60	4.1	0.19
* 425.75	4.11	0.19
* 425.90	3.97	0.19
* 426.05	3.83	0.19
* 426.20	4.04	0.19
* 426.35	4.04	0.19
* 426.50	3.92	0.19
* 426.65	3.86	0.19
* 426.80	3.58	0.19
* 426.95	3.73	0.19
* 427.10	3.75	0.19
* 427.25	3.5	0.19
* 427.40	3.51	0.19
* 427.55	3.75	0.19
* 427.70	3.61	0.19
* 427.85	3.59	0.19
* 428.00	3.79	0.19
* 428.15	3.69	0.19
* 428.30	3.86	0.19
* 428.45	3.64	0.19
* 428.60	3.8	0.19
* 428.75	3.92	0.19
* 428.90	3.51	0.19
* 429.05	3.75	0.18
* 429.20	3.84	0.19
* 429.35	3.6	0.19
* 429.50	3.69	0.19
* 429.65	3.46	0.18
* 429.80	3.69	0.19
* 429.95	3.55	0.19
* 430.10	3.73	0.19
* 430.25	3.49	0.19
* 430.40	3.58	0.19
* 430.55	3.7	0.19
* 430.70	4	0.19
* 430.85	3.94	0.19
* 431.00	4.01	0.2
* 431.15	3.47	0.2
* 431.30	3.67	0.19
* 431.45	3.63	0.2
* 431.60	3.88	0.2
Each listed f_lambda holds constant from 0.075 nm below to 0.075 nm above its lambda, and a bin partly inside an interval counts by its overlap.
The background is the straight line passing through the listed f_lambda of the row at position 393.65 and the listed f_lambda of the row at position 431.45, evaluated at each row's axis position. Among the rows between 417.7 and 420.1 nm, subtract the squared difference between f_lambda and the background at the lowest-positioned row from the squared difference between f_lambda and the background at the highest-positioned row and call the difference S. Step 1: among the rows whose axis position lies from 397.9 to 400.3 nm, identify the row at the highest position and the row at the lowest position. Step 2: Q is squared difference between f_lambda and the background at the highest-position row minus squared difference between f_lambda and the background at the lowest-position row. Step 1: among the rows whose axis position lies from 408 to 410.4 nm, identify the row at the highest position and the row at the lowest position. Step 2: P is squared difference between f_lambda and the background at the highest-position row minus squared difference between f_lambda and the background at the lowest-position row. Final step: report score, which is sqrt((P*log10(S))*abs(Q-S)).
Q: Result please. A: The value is 0.03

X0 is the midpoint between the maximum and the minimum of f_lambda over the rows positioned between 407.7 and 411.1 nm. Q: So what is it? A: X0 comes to 3.65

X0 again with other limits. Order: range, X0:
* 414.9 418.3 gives 3.92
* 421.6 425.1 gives 4.32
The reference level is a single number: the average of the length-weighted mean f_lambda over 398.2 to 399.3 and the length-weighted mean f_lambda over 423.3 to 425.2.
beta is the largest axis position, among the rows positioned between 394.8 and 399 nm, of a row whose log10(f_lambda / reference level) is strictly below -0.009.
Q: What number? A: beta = 398.90 nm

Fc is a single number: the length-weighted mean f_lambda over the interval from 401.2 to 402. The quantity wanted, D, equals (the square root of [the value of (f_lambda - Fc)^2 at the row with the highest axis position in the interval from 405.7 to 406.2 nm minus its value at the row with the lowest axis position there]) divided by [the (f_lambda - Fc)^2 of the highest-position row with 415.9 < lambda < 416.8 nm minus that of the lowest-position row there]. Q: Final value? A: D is 8.5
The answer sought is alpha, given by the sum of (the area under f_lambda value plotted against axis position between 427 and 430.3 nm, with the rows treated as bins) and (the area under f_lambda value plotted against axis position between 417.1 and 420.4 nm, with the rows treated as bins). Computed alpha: 26.3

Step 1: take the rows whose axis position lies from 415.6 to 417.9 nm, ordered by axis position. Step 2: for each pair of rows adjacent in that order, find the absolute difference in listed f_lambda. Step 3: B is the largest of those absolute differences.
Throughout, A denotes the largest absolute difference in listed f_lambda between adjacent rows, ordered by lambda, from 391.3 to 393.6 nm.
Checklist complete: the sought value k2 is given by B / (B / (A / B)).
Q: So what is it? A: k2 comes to 2.6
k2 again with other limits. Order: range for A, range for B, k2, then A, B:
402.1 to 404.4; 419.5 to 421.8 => 0.6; 0.36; 0.60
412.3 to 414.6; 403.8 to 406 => 2.1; 0.78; 0.38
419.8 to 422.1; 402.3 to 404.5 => 1.7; 0.60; 0.36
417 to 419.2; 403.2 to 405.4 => 1.4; 0.55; 0.38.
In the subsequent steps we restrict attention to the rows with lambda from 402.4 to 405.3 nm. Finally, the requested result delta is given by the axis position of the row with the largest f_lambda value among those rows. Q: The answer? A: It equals 403.25 nm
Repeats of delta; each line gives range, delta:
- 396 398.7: 397.25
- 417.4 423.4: 421.85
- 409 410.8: 410.75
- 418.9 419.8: 419.00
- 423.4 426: 423.80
